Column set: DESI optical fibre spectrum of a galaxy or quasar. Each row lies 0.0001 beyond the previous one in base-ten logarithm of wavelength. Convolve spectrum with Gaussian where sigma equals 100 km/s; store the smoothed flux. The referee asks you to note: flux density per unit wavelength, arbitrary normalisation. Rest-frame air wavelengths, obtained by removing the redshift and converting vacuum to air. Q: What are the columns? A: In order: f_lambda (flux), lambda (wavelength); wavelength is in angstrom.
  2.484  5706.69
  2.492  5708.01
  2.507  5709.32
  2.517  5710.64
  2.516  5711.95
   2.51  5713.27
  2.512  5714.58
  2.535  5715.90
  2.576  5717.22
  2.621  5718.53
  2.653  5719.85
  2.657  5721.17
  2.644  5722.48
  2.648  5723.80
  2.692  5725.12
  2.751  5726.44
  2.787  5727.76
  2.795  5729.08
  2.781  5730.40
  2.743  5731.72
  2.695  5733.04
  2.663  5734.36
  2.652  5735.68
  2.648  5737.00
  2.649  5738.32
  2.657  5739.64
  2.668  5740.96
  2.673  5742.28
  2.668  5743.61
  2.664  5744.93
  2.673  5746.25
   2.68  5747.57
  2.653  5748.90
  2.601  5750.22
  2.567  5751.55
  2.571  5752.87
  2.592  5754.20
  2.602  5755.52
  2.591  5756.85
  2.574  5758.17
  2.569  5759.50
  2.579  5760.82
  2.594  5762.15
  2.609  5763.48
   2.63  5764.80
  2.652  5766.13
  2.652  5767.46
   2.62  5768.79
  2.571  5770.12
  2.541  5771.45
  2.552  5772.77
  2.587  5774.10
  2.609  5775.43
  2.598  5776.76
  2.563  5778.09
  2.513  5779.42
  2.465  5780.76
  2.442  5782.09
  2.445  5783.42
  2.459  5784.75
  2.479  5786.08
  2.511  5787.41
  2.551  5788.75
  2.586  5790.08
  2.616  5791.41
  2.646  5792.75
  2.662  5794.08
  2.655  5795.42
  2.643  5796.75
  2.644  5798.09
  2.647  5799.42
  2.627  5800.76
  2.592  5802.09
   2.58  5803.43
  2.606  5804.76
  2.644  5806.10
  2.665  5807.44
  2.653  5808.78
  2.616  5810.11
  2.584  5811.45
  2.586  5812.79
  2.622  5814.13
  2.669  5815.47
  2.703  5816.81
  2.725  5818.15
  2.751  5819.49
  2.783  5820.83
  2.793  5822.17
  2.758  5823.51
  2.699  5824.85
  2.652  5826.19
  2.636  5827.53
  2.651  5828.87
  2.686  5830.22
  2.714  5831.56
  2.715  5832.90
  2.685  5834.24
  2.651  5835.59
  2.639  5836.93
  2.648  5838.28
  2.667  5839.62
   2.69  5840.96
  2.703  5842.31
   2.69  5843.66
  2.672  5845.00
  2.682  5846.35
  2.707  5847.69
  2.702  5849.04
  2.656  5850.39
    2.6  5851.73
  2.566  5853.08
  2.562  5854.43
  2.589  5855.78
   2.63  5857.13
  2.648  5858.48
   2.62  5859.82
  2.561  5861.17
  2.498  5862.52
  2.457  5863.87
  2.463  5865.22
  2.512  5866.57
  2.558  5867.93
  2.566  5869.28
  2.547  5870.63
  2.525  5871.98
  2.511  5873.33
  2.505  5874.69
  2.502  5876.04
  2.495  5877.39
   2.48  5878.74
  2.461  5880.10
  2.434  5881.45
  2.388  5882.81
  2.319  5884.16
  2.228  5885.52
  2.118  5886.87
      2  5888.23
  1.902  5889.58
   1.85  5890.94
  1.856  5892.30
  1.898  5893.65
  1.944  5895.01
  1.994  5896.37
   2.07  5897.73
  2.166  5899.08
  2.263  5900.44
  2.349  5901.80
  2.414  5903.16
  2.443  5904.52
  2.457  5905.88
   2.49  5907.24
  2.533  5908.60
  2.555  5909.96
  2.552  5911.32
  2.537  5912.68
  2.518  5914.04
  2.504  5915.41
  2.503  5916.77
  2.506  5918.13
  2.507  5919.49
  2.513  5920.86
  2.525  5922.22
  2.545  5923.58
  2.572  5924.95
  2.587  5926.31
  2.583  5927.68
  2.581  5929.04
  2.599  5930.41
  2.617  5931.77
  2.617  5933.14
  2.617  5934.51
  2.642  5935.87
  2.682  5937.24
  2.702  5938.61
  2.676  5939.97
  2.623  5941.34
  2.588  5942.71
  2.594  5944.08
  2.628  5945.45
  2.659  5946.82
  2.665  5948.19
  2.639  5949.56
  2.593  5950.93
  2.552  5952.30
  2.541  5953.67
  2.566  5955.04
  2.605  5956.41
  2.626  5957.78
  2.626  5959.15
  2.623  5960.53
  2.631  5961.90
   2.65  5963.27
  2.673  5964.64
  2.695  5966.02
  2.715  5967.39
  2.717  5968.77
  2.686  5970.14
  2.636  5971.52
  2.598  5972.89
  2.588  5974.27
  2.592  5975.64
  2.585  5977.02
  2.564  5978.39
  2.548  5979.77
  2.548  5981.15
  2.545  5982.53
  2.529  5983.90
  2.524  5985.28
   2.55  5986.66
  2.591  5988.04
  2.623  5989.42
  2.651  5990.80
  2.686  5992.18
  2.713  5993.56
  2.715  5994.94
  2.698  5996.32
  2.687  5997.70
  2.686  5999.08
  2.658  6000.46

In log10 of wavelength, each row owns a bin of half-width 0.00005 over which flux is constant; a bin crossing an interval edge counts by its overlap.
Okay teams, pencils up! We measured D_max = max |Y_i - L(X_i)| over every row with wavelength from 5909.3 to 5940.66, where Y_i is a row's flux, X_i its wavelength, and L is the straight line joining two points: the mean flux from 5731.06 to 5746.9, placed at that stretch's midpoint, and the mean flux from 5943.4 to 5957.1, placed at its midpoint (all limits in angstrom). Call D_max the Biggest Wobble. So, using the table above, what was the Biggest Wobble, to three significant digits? 0.112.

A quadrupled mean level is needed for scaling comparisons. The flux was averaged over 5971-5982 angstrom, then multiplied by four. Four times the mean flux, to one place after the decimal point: 10.3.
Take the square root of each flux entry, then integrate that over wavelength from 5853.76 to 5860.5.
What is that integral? 10.89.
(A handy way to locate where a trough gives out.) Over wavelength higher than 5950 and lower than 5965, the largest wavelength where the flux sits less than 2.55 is 5953.67 angstrom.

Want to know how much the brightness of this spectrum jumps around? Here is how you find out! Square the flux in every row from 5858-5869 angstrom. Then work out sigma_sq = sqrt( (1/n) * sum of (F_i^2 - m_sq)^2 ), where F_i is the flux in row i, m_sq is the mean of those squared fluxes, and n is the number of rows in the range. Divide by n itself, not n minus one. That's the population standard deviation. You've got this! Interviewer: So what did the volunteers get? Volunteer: 0.33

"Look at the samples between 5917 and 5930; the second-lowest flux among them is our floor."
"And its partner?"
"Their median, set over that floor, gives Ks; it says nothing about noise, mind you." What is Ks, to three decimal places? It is 1.015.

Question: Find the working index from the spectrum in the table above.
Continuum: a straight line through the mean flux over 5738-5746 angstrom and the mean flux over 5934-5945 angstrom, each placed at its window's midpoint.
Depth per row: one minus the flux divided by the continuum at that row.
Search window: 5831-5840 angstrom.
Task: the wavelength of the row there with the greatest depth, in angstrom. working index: 5836.93 angstrom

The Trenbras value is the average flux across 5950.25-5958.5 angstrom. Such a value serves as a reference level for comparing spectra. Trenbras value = 2.58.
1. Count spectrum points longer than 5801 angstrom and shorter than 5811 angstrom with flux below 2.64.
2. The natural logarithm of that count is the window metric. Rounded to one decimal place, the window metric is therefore 1.4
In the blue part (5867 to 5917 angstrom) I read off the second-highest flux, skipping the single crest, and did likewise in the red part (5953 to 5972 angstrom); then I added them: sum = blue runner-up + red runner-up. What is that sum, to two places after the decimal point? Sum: 5.27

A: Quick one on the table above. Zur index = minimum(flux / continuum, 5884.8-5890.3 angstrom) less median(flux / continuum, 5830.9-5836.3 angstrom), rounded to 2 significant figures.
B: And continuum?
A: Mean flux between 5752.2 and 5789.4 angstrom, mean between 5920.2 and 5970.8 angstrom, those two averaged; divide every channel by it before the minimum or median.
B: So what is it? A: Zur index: -0.31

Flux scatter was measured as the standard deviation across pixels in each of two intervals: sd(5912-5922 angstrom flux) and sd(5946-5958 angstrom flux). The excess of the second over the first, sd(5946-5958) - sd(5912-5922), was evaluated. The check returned 0.03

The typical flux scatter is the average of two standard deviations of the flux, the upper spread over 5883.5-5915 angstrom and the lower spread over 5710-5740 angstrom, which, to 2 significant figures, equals 0.17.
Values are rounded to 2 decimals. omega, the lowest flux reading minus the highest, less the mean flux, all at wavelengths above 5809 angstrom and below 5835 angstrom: -2.89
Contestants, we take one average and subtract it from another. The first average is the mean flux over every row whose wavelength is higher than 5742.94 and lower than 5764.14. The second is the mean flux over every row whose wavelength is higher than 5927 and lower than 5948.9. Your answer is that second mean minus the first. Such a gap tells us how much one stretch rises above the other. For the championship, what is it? 0.02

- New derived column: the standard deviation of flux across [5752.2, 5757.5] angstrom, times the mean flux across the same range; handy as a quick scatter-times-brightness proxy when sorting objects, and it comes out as 0.03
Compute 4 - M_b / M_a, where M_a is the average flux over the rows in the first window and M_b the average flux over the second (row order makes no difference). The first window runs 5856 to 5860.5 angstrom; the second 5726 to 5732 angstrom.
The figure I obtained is 2.95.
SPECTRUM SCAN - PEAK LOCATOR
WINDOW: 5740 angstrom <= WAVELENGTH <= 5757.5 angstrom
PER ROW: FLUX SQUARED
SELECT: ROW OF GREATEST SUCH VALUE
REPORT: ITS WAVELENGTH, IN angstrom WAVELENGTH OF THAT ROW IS 5747.57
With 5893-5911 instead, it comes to 5909.96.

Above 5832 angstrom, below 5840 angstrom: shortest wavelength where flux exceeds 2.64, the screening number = 5832.90 angstrom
